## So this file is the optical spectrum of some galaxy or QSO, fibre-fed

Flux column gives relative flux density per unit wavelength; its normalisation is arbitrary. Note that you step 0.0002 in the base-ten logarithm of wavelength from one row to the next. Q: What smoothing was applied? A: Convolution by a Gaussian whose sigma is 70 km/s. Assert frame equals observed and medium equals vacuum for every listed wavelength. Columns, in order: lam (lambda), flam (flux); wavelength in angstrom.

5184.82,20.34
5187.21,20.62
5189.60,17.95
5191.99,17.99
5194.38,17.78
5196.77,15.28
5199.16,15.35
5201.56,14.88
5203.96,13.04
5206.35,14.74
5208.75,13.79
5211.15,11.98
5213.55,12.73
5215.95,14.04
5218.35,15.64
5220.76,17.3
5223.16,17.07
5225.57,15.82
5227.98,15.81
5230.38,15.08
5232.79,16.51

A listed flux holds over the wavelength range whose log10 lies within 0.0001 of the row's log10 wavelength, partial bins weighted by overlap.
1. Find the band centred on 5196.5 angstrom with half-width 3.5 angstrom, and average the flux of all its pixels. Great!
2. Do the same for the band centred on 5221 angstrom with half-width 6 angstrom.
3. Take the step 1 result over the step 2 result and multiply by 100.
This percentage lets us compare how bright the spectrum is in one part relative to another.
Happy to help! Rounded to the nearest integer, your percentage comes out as 101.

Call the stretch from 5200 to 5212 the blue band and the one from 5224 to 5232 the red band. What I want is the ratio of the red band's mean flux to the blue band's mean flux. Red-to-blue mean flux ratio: 1.14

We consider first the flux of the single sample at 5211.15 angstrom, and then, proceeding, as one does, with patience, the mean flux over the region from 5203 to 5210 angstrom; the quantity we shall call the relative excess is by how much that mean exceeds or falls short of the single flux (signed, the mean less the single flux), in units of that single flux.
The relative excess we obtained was 0.16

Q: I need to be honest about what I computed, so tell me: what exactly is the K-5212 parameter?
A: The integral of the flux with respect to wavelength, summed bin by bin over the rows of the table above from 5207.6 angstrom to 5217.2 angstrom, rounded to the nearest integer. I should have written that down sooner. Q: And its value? 126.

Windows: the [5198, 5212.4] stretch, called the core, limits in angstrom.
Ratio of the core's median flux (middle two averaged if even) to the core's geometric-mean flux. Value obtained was 1.03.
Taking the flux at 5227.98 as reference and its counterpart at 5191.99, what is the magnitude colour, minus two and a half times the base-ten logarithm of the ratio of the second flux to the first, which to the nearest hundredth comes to -0.14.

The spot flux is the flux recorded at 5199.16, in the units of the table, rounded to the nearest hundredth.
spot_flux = 15.35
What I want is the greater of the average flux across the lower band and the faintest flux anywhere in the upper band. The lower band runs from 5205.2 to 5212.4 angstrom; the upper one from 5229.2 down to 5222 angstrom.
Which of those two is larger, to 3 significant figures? 15.8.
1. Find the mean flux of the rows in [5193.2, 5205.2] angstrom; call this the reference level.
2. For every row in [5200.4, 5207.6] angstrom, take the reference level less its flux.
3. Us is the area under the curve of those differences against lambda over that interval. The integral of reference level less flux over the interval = 8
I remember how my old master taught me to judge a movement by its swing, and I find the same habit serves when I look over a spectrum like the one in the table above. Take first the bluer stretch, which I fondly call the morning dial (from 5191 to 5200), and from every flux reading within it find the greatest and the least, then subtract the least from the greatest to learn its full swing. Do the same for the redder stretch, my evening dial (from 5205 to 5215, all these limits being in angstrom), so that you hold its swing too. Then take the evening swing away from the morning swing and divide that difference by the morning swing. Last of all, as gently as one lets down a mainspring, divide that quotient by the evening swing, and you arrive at -0.01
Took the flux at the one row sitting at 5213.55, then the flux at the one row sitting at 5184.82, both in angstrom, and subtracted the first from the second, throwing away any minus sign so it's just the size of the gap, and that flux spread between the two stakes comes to 7.6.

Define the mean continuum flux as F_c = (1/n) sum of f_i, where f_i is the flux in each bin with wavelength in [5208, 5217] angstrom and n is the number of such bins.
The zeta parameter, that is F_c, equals 13.1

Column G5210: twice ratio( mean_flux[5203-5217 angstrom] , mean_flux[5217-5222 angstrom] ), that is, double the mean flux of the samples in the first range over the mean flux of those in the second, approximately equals 1.63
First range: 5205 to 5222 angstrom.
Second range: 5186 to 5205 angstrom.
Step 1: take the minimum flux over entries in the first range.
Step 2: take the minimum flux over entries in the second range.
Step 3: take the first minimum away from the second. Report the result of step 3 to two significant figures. 1.1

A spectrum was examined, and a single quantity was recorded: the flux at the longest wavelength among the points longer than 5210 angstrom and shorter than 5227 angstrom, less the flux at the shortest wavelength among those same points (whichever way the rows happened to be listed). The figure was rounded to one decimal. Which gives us 3.8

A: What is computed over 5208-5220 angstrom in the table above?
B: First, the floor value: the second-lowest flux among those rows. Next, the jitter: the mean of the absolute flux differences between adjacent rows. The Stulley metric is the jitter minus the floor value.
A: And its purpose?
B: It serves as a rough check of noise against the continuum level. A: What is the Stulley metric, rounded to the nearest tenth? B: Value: -11.4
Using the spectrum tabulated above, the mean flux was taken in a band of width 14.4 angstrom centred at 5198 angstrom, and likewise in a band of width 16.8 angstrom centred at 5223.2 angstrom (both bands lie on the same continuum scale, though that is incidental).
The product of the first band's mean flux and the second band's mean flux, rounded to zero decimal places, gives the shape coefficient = 249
